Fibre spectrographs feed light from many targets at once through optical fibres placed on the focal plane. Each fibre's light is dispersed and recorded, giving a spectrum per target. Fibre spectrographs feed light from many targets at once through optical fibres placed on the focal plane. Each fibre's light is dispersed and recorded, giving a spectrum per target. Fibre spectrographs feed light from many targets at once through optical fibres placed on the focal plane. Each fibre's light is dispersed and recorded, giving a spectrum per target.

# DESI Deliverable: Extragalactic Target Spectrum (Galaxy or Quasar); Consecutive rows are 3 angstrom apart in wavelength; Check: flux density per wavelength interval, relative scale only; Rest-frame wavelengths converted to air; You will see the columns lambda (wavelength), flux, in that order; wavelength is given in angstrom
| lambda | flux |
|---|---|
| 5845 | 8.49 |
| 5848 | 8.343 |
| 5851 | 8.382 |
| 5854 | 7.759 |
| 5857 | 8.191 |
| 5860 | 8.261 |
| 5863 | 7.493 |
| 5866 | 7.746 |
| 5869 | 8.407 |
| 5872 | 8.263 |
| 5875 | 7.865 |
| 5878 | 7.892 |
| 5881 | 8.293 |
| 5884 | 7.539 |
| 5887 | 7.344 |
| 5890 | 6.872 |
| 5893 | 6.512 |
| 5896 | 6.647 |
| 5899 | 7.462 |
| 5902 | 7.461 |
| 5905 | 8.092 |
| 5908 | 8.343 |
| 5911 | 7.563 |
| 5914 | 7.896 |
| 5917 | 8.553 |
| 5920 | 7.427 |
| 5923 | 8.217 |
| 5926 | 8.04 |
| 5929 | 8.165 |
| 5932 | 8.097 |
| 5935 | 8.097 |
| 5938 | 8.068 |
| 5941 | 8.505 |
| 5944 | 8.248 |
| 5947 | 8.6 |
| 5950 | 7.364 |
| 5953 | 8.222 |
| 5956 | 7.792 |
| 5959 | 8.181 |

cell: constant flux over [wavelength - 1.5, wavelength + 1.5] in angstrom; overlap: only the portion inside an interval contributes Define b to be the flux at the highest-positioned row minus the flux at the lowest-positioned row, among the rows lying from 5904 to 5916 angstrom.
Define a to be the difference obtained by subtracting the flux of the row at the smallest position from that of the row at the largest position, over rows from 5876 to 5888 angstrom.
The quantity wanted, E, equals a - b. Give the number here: -0.4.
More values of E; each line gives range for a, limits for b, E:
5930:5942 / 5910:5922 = 0.5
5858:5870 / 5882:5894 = 1.2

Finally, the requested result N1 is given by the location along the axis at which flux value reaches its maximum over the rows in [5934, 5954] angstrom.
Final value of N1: 5947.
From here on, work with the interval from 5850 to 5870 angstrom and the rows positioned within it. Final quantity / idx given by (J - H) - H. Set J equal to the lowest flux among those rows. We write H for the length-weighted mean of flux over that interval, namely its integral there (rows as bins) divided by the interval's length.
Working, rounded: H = 8.02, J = 7.493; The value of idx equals -8.54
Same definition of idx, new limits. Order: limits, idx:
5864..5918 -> -8.89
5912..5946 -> -8.81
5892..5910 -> -8.39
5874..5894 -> -8.46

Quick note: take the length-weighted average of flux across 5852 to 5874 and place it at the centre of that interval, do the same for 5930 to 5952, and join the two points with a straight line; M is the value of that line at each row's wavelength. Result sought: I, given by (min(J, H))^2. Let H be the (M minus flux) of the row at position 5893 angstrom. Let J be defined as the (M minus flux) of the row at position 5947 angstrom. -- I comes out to 0.20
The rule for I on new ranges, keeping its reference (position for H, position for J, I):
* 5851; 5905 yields 0.14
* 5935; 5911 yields 0.00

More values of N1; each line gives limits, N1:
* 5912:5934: 5917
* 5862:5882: 5869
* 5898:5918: 5917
